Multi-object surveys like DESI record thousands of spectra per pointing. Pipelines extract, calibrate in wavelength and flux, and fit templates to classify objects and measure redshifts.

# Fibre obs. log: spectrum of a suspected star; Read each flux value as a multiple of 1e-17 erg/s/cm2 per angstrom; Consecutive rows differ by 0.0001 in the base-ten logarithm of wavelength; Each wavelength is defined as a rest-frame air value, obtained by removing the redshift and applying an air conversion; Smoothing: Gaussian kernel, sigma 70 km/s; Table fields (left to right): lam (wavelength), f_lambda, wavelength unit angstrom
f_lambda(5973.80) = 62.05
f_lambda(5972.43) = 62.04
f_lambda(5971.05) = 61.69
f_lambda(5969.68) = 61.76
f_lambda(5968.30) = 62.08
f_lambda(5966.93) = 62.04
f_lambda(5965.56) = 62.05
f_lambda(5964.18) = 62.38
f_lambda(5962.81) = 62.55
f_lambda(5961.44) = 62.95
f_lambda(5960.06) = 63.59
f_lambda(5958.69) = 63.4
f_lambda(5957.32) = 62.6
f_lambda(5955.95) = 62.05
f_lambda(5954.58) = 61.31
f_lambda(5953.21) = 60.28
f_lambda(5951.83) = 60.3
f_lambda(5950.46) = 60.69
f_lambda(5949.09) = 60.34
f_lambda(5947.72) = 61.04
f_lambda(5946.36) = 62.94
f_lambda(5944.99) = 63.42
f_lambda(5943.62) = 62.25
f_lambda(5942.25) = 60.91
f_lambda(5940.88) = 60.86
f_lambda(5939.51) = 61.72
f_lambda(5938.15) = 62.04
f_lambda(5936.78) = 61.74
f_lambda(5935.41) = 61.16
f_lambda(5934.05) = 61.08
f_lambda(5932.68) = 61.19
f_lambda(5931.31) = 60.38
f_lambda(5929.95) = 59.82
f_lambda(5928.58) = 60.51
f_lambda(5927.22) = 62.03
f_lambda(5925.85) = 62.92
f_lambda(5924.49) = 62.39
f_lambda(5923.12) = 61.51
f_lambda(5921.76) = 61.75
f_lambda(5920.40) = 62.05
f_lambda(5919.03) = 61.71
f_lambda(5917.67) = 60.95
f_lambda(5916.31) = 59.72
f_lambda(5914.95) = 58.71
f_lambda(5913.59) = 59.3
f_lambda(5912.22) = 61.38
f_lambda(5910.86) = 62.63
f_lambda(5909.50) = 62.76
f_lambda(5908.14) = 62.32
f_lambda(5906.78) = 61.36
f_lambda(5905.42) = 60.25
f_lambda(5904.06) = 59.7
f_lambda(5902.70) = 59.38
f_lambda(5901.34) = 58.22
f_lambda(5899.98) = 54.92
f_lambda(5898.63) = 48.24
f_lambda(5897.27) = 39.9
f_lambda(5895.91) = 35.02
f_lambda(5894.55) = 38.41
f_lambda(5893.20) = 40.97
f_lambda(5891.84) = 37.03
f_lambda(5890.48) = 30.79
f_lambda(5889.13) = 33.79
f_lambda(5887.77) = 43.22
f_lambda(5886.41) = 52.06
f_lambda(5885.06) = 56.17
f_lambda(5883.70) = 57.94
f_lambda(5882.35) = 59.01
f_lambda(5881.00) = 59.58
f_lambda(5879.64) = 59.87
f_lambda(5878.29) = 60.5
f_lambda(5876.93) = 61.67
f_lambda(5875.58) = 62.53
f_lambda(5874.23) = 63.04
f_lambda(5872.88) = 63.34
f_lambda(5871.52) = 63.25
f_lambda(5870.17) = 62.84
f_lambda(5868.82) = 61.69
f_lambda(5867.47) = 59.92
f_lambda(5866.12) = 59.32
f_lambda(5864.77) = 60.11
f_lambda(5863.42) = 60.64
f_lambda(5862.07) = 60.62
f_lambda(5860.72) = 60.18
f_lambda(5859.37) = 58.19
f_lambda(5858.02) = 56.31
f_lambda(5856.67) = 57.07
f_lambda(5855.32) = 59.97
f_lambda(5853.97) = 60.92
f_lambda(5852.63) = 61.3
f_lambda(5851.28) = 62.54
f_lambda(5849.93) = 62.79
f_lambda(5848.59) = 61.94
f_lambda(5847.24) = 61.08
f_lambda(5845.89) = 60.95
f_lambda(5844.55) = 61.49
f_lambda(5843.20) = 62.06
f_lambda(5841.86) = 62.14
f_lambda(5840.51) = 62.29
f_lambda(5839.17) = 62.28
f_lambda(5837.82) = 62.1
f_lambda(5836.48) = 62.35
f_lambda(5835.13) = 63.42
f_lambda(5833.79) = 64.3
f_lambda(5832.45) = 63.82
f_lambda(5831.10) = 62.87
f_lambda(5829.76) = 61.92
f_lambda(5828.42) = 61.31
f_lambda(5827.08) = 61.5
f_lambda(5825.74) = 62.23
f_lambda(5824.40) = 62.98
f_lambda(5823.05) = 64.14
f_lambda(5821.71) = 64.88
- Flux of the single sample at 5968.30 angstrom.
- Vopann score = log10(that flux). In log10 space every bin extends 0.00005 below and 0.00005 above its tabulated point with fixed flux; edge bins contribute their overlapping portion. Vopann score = 1.79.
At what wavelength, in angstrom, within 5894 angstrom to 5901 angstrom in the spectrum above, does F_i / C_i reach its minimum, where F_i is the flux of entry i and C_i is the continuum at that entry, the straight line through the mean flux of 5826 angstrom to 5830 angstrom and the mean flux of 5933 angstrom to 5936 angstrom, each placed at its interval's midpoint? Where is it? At 5895.91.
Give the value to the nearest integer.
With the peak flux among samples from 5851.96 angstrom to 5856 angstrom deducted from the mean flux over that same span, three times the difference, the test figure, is -2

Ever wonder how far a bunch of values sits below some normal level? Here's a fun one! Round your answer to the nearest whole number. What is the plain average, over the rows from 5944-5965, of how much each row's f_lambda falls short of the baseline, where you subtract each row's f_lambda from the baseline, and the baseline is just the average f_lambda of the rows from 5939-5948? 0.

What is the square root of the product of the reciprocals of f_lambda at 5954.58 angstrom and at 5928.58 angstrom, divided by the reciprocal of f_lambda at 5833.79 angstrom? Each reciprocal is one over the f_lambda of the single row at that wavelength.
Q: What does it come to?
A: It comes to 1.06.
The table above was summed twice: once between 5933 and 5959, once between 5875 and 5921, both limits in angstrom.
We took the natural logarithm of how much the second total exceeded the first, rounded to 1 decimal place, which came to 6.5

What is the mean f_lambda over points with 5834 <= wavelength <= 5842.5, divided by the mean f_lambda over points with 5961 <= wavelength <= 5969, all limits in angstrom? 1.00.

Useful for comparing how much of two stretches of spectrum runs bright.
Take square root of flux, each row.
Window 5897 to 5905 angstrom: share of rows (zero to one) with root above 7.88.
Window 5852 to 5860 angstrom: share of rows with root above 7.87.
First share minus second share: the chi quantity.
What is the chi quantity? 0.0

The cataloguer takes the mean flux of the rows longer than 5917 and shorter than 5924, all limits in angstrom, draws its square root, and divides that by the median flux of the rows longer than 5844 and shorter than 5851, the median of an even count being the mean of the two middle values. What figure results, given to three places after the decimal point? 0.128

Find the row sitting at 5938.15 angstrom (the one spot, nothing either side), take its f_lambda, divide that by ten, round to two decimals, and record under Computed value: 6.20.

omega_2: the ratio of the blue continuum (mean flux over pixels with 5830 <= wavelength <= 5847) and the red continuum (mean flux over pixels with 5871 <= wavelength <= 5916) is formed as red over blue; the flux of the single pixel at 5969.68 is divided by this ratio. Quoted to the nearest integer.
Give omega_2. 71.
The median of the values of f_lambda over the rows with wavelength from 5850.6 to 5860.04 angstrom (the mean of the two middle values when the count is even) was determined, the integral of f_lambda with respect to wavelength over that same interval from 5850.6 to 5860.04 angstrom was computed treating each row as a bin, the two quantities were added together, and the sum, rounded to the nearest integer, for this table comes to 621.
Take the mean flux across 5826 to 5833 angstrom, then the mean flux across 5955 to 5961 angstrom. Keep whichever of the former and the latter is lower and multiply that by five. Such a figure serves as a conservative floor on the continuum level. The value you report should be 311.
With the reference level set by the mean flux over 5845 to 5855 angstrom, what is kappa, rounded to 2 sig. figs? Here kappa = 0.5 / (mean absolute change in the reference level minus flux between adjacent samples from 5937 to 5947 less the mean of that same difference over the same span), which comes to 0.46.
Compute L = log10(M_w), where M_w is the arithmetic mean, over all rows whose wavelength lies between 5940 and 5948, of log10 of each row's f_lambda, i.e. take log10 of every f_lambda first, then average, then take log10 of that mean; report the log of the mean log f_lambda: 0.253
